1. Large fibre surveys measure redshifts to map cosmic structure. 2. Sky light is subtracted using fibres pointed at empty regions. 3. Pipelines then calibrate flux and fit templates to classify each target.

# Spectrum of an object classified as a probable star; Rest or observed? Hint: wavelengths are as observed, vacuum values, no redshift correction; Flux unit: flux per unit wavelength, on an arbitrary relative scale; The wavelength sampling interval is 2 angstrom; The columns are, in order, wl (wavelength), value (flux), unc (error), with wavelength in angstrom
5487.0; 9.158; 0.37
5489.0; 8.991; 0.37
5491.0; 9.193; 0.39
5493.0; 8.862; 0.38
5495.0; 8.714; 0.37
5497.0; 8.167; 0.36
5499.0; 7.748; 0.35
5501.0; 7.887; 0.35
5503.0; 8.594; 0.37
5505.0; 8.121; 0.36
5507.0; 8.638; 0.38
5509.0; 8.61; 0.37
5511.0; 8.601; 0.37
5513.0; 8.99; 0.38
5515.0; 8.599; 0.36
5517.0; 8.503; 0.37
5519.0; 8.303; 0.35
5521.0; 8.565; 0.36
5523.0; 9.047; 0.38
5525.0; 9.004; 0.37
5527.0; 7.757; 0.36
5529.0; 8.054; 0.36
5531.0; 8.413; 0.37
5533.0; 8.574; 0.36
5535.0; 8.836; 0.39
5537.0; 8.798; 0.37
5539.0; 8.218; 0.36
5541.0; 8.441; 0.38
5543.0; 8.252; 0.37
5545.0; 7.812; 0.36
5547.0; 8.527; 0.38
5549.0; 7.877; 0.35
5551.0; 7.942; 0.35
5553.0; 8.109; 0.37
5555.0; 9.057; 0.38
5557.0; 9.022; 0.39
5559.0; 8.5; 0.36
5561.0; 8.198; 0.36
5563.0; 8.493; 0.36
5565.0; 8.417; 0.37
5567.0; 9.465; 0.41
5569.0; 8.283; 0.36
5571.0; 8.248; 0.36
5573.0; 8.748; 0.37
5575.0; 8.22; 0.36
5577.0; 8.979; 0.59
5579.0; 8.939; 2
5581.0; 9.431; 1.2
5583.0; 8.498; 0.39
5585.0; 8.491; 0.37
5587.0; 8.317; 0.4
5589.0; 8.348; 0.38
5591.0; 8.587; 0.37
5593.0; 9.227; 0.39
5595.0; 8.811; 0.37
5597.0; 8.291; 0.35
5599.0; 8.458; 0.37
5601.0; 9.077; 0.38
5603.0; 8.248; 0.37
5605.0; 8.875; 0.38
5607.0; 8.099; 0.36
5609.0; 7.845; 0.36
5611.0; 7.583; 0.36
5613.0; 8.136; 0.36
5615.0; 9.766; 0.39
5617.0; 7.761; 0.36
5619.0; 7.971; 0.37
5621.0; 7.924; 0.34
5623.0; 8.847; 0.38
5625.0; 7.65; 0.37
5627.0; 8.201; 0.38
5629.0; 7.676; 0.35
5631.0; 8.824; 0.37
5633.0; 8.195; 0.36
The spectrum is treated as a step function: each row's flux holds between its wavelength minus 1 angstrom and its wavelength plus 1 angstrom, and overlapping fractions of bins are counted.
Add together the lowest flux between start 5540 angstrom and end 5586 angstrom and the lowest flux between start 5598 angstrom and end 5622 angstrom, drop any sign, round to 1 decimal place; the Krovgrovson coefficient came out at 15.4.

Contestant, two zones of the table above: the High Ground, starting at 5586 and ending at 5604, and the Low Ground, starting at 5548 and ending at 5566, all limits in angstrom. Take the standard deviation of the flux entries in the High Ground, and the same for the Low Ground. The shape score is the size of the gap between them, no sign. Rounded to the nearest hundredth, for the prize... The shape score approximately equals 0.06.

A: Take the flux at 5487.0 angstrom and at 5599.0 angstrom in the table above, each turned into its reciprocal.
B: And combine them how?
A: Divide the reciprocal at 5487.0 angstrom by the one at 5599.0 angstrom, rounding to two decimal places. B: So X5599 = 0.92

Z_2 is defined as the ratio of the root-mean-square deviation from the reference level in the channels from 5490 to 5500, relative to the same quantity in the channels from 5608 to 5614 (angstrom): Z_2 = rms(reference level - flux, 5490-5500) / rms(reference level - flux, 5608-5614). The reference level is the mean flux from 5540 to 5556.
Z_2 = 1.3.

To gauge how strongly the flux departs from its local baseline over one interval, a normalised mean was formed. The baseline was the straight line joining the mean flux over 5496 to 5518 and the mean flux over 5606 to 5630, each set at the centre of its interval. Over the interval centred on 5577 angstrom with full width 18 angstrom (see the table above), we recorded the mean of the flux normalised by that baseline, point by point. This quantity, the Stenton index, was 1.051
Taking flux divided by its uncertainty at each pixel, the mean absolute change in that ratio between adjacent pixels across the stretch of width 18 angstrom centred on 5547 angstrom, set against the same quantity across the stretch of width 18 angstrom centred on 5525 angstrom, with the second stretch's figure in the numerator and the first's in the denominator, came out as 1.3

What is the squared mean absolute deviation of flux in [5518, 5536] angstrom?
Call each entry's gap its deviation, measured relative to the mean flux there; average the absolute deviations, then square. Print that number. 0.11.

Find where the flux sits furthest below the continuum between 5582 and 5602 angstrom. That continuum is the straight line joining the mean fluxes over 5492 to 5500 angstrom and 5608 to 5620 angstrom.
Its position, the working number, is 5597.0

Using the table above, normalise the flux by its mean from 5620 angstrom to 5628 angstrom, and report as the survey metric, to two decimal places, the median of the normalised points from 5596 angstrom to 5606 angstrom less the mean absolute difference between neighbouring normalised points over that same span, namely 0.97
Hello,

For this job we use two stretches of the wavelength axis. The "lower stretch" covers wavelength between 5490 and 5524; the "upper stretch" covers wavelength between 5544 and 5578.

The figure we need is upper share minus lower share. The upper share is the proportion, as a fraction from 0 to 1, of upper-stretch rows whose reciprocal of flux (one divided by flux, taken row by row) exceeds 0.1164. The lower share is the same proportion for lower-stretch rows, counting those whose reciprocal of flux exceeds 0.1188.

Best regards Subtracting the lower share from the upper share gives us 0.41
